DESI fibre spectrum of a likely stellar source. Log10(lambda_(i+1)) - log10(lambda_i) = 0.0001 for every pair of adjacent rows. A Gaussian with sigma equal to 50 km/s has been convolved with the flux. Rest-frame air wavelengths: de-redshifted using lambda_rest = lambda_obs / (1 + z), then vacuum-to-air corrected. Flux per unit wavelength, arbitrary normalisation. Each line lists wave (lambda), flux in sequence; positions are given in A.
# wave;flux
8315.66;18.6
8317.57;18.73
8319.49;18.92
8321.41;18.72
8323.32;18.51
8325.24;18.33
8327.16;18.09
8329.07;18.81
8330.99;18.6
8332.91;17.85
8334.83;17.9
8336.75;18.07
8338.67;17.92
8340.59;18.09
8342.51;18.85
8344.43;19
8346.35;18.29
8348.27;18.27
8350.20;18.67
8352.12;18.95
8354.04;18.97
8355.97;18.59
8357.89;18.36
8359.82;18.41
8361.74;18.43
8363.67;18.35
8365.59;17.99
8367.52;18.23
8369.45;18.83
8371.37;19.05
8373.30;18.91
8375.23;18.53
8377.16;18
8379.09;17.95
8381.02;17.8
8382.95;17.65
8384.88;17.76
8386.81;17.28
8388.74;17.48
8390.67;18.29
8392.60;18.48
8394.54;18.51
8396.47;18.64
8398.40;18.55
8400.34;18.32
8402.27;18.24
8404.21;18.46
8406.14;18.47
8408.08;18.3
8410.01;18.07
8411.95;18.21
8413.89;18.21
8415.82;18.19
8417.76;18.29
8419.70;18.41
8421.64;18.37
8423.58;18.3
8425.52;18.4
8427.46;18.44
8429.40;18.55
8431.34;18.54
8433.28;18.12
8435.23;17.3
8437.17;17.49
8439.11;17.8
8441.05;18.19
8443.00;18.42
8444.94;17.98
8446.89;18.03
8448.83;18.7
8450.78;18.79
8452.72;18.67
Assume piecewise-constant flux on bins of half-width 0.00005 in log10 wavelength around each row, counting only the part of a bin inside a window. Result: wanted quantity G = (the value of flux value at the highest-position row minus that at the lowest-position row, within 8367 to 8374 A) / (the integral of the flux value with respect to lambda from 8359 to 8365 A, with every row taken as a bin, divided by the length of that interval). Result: 0.04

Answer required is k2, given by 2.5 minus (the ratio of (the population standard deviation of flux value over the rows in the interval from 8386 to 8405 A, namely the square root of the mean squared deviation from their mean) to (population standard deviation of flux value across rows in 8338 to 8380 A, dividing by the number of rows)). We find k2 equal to 1.30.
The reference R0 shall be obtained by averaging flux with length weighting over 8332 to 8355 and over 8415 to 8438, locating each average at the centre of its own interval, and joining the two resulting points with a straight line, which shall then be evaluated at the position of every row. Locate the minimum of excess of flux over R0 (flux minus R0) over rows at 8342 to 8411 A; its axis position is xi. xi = 8386.81 A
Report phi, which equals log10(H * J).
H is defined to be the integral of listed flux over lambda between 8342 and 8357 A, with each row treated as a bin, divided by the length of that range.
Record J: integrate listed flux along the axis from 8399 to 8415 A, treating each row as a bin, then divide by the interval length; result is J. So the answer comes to 2.53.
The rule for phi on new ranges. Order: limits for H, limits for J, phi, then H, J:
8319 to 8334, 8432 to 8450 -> 2.52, 18.5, 18.02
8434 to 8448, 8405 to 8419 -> 2.51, 17.9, 18.26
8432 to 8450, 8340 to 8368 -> 2.52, 18.0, 18.51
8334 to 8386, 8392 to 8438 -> 2.53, 18.4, 18.28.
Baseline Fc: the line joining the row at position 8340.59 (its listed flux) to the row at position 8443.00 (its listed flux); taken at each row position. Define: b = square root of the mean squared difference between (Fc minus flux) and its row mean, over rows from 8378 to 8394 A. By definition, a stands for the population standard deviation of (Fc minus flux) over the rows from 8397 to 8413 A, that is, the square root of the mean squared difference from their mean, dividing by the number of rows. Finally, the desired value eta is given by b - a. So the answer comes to 0.2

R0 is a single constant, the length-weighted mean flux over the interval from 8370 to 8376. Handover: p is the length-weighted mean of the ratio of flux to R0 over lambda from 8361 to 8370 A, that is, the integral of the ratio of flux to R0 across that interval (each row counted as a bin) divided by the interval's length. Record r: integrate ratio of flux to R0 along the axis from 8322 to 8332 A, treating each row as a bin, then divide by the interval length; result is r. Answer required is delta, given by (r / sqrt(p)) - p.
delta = 0.02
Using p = 0.973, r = 0.980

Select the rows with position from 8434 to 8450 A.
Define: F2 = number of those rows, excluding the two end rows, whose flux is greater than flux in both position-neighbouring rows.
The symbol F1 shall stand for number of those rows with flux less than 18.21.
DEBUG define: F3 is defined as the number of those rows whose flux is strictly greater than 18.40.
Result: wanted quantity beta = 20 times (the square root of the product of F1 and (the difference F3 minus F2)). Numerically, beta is 49.0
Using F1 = 6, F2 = 1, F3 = 2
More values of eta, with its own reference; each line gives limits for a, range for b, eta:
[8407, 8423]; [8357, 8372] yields 0.2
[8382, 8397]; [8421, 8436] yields -0.1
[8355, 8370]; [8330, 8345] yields 0.2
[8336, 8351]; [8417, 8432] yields -0.3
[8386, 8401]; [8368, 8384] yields 0.1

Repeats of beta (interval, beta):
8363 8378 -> 49.0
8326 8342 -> 0.0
